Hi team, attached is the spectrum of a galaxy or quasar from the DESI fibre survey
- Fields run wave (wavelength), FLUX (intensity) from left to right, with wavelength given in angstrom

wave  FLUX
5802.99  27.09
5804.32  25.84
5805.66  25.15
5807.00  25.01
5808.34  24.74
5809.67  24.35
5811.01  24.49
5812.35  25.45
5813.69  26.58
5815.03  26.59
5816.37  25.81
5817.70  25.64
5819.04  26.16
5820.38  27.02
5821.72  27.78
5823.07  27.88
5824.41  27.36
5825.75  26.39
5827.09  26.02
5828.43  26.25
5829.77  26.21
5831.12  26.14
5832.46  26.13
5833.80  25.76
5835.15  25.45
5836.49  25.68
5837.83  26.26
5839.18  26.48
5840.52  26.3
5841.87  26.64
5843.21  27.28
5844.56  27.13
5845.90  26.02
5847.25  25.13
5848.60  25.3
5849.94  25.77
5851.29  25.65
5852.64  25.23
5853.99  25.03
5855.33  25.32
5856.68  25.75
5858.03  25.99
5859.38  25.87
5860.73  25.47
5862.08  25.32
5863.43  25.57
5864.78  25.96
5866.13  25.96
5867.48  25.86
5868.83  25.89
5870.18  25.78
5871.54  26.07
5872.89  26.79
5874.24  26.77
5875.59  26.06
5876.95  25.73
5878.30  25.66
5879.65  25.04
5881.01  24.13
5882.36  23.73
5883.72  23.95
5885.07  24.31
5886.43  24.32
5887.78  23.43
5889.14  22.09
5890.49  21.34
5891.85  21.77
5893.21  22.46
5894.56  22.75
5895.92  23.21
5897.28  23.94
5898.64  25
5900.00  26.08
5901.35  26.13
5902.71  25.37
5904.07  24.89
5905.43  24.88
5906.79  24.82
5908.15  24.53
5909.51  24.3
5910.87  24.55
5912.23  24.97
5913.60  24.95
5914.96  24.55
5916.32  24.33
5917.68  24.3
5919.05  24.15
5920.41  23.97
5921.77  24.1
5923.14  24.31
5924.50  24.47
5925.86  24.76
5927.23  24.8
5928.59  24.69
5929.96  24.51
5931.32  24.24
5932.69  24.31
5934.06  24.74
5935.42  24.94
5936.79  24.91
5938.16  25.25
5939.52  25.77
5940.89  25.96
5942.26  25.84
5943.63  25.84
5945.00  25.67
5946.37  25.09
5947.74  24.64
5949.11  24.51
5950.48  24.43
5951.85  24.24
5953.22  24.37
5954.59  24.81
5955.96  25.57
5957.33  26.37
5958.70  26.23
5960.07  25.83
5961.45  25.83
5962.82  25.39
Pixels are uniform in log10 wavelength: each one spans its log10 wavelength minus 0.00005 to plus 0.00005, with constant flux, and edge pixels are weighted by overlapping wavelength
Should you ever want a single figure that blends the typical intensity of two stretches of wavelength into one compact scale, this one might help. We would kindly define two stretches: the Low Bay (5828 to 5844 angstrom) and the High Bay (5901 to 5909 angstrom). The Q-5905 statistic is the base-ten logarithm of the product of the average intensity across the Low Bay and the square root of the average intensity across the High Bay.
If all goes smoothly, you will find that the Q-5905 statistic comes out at 2.12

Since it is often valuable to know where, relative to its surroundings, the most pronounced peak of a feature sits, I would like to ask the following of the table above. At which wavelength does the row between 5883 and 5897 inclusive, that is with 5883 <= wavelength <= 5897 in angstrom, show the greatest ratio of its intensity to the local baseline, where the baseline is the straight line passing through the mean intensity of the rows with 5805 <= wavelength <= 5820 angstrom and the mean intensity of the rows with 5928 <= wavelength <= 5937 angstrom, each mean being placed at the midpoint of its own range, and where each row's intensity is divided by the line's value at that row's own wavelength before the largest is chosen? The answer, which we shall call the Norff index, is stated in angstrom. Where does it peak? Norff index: 5886.43 angstrom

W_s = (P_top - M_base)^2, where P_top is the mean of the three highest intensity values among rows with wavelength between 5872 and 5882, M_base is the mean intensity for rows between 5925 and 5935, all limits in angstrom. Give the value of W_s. 3.8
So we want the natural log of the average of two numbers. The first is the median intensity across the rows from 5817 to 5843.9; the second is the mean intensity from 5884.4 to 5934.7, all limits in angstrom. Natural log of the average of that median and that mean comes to 3.23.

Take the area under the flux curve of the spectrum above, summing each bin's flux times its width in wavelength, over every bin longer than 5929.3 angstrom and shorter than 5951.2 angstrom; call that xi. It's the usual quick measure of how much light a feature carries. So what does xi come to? 548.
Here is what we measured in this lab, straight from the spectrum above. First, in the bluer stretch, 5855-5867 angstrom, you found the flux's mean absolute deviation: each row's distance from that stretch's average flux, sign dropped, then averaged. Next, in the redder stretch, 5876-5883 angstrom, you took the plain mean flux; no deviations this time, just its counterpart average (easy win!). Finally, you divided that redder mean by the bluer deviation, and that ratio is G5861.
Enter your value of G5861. 104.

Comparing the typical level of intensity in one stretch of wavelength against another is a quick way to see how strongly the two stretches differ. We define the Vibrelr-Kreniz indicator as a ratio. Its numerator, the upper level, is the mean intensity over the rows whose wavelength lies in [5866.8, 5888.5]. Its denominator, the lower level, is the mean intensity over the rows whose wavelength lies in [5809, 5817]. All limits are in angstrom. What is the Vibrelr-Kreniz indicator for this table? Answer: 0.99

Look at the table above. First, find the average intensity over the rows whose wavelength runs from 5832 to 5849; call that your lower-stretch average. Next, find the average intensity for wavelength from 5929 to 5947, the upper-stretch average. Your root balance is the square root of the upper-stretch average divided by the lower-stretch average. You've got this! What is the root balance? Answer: 0.98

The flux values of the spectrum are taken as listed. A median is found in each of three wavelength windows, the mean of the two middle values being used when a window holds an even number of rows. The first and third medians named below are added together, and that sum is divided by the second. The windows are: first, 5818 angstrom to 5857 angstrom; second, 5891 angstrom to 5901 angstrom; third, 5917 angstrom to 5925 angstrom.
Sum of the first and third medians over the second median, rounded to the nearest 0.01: 2.17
